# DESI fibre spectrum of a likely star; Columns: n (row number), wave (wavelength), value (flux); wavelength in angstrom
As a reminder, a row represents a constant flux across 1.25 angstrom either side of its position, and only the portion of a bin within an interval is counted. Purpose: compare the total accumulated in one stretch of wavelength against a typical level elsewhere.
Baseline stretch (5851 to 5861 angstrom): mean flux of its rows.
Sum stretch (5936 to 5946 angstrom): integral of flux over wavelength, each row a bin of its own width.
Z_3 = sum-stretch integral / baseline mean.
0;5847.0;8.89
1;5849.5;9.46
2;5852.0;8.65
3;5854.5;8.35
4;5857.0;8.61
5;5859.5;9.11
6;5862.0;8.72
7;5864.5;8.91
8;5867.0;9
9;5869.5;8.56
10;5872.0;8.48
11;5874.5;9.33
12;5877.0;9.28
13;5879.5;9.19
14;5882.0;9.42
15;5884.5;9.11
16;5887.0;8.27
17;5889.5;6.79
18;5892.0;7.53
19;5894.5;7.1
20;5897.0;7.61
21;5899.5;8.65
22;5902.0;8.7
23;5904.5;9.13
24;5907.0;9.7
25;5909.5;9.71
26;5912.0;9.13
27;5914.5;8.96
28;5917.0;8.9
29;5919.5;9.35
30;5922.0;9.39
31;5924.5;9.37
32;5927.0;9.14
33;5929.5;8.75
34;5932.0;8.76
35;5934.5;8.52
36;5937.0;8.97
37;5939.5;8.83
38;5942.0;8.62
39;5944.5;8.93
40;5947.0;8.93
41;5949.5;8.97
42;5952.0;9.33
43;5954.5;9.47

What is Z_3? 10.2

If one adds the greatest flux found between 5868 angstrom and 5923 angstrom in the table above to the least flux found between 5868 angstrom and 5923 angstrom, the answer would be 16.5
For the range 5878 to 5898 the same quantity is 16.2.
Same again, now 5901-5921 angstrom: 18.4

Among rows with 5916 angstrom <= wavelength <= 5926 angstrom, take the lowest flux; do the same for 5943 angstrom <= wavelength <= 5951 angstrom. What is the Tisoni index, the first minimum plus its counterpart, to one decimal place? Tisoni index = 17.8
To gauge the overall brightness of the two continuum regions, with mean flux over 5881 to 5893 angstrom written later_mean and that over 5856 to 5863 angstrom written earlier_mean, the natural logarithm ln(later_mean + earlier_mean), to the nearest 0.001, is 2.835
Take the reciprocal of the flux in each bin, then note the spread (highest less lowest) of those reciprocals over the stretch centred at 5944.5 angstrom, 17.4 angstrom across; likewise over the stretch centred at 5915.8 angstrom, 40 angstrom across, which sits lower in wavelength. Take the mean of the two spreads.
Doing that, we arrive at 0.019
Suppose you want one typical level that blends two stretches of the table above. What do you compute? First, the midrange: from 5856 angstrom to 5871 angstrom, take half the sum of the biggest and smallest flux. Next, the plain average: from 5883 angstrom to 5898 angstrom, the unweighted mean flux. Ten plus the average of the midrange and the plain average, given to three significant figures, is 18.3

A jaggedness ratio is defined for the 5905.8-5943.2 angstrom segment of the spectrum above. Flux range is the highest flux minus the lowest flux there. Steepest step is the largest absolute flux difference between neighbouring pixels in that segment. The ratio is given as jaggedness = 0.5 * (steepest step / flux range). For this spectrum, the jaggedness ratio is 0.244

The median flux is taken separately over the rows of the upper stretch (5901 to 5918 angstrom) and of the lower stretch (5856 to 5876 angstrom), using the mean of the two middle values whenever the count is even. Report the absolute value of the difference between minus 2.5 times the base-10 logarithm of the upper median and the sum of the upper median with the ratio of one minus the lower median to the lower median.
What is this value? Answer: 10.6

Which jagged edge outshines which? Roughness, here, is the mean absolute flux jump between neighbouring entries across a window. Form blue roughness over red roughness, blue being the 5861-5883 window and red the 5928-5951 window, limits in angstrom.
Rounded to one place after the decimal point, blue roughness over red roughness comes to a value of 1.4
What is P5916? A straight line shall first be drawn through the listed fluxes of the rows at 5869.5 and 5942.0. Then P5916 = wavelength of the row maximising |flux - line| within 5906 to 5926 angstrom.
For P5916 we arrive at 5909.5 angstrom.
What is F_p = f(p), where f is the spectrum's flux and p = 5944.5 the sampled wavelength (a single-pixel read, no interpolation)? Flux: 8.93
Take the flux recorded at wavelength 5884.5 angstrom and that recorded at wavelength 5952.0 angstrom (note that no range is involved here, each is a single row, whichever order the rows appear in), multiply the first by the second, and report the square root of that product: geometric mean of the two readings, 9.22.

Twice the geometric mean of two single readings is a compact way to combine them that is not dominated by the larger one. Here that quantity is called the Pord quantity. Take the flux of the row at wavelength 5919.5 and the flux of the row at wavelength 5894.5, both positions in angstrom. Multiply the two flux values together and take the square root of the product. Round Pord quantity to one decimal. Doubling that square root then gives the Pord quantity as 16.3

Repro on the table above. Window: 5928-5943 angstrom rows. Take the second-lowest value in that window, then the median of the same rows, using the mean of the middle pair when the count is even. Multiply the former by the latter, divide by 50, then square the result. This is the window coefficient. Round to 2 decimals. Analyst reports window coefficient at 2.28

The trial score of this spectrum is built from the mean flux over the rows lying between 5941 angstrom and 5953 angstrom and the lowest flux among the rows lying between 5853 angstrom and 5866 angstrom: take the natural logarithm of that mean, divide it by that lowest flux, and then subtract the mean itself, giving -8.69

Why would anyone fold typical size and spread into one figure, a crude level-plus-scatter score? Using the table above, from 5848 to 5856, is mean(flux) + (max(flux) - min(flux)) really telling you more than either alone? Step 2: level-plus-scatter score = 9.93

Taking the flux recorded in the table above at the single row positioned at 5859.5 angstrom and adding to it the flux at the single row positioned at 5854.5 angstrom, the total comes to 17.5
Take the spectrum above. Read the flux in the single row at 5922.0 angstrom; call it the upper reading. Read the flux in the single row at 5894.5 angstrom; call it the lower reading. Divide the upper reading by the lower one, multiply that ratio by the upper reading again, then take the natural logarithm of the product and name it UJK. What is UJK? 2.52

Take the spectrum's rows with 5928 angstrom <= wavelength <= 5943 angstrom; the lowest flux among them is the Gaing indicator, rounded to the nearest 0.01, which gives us 8.52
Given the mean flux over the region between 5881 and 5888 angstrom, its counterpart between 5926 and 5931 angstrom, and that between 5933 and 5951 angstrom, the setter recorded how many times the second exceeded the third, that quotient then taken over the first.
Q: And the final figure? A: 0.113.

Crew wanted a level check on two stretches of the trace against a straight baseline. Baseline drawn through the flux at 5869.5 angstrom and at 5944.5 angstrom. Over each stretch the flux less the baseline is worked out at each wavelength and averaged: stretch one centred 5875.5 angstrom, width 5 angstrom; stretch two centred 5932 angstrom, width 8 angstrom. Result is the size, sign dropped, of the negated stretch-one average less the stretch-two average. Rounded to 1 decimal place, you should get 0.5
